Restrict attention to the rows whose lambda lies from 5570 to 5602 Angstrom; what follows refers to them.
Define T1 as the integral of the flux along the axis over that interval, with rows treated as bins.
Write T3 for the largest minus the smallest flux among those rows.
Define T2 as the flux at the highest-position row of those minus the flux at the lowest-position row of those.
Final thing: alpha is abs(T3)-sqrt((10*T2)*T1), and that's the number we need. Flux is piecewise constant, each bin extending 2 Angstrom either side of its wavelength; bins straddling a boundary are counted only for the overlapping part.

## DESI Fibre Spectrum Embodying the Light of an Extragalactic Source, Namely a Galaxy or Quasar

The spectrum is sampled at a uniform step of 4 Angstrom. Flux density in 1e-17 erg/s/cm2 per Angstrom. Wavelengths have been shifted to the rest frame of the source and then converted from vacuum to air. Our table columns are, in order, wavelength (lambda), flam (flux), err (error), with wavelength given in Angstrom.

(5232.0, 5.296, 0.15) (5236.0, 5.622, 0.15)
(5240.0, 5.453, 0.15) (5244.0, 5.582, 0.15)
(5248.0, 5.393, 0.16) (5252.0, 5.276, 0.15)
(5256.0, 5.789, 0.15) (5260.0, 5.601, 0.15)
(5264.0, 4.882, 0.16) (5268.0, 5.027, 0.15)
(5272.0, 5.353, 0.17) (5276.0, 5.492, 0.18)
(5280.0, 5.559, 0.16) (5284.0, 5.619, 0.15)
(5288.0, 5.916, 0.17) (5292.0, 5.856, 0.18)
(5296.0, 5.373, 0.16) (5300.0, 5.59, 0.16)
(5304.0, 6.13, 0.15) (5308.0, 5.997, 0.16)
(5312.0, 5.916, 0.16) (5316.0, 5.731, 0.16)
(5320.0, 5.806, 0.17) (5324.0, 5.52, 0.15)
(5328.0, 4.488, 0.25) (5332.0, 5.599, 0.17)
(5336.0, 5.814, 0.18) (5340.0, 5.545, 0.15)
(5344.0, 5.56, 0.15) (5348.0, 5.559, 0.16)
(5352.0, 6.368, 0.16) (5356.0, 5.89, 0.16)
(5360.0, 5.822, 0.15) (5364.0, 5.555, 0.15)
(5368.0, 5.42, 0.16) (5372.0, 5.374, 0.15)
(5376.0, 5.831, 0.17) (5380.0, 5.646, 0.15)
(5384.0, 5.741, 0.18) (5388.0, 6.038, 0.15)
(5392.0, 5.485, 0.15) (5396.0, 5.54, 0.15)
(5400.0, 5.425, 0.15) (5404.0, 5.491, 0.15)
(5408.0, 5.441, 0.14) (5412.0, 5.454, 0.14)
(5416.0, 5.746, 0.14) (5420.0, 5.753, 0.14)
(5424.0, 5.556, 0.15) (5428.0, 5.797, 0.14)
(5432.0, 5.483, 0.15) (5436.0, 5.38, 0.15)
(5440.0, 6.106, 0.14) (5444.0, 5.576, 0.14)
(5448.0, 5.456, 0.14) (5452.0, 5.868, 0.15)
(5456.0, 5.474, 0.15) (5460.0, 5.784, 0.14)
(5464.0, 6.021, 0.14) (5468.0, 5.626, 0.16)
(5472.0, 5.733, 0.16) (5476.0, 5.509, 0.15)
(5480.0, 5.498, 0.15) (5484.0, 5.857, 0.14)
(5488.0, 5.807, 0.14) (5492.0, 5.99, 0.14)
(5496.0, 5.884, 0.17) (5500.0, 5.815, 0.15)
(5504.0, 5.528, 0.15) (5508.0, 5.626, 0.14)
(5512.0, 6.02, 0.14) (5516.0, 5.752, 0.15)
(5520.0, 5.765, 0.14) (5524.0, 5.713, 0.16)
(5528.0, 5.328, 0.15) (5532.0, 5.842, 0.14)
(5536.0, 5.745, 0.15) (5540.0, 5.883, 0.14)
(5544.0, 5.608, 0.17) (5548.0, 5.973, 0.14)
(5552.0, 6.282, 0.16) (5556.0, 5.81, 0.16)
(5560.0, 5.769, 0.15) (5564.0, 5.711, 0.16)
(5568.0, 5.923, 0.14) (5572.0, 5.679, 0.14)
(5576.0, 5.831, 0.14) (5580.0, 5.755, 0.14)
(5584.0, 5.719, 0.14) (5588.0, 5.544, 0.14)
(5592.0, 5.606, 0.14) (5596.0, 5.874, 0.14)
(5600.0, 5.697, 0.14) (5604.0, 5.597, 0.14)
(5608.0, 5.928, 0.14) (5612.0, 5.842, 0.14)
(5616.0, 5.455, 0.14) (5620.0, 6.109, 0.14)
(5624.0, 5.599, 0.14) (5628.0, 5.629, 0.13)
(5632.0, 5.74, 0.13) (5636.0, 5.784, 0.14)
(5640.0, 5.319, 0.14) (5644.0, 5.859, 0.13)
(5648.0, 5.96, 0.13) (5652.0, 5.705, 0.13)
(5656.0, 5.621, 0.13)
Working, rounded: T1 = 183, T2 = 0.0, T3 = 0.33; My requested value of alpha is -5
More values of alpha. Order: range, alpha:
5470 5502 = -12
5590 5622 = -30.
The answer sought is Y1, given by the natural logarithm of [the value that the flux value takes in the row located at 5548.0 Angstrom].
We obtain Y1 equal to 1.79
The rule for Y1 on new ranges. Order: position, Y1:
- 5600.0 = 1.74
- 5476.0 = 1.71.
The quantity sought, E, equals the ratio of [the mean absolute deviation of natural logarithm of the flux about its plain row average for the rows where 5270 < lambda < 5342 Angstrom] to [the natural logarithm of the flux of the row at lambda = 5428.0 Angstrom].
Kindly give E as 0.024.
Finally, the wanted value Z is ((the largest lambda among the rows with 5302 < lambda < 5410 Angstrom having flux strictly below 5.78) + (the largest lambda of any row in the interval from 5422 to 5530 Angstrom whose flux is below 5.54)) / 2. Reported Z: 5468 Angstrom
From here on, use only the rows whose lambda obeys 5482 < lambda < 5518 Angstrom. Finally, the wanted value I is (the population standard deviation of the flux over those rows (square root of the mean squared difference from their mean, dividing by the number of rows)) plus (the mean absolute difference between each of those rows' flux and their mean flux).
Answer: 0.27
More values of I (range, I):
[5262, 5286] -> 0.52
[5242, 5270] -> 0.56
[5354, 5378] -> 0.41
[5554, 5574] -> 0.16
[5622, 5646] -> 0.31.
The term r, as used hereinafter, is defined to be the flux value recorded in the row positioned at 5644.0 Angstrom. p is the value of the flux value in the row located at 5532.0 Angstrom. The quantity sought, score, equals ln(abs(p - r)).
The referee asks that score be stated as -4.1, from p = 5.842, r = 5.859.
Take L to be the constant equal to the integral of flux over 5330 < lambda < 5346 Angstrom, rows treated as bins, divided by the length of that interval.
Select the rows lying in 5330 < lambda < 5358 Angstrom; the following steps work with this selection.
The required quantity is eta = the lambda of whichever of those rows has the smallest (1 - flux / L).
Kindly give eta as 5352.0 Angstrom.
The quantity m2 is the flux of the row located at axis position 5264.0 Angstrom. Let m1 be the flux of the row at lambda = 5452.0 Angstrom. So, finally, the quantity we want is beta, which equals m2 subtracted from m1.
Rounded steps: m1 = 5.868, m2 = 4.882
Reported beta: 1.0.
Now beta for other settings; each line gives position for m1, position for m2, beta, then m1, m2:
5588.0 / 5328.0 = 1.1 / 5.544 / 4.488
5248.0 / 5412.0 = -0.1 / 5.393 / 5.454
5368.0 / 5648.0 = -0.5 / 5.42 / 5.96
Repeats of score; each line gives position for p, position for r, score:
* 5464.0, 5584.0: -1.2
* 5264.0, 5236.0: -0.3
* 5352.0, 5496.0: -0.7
